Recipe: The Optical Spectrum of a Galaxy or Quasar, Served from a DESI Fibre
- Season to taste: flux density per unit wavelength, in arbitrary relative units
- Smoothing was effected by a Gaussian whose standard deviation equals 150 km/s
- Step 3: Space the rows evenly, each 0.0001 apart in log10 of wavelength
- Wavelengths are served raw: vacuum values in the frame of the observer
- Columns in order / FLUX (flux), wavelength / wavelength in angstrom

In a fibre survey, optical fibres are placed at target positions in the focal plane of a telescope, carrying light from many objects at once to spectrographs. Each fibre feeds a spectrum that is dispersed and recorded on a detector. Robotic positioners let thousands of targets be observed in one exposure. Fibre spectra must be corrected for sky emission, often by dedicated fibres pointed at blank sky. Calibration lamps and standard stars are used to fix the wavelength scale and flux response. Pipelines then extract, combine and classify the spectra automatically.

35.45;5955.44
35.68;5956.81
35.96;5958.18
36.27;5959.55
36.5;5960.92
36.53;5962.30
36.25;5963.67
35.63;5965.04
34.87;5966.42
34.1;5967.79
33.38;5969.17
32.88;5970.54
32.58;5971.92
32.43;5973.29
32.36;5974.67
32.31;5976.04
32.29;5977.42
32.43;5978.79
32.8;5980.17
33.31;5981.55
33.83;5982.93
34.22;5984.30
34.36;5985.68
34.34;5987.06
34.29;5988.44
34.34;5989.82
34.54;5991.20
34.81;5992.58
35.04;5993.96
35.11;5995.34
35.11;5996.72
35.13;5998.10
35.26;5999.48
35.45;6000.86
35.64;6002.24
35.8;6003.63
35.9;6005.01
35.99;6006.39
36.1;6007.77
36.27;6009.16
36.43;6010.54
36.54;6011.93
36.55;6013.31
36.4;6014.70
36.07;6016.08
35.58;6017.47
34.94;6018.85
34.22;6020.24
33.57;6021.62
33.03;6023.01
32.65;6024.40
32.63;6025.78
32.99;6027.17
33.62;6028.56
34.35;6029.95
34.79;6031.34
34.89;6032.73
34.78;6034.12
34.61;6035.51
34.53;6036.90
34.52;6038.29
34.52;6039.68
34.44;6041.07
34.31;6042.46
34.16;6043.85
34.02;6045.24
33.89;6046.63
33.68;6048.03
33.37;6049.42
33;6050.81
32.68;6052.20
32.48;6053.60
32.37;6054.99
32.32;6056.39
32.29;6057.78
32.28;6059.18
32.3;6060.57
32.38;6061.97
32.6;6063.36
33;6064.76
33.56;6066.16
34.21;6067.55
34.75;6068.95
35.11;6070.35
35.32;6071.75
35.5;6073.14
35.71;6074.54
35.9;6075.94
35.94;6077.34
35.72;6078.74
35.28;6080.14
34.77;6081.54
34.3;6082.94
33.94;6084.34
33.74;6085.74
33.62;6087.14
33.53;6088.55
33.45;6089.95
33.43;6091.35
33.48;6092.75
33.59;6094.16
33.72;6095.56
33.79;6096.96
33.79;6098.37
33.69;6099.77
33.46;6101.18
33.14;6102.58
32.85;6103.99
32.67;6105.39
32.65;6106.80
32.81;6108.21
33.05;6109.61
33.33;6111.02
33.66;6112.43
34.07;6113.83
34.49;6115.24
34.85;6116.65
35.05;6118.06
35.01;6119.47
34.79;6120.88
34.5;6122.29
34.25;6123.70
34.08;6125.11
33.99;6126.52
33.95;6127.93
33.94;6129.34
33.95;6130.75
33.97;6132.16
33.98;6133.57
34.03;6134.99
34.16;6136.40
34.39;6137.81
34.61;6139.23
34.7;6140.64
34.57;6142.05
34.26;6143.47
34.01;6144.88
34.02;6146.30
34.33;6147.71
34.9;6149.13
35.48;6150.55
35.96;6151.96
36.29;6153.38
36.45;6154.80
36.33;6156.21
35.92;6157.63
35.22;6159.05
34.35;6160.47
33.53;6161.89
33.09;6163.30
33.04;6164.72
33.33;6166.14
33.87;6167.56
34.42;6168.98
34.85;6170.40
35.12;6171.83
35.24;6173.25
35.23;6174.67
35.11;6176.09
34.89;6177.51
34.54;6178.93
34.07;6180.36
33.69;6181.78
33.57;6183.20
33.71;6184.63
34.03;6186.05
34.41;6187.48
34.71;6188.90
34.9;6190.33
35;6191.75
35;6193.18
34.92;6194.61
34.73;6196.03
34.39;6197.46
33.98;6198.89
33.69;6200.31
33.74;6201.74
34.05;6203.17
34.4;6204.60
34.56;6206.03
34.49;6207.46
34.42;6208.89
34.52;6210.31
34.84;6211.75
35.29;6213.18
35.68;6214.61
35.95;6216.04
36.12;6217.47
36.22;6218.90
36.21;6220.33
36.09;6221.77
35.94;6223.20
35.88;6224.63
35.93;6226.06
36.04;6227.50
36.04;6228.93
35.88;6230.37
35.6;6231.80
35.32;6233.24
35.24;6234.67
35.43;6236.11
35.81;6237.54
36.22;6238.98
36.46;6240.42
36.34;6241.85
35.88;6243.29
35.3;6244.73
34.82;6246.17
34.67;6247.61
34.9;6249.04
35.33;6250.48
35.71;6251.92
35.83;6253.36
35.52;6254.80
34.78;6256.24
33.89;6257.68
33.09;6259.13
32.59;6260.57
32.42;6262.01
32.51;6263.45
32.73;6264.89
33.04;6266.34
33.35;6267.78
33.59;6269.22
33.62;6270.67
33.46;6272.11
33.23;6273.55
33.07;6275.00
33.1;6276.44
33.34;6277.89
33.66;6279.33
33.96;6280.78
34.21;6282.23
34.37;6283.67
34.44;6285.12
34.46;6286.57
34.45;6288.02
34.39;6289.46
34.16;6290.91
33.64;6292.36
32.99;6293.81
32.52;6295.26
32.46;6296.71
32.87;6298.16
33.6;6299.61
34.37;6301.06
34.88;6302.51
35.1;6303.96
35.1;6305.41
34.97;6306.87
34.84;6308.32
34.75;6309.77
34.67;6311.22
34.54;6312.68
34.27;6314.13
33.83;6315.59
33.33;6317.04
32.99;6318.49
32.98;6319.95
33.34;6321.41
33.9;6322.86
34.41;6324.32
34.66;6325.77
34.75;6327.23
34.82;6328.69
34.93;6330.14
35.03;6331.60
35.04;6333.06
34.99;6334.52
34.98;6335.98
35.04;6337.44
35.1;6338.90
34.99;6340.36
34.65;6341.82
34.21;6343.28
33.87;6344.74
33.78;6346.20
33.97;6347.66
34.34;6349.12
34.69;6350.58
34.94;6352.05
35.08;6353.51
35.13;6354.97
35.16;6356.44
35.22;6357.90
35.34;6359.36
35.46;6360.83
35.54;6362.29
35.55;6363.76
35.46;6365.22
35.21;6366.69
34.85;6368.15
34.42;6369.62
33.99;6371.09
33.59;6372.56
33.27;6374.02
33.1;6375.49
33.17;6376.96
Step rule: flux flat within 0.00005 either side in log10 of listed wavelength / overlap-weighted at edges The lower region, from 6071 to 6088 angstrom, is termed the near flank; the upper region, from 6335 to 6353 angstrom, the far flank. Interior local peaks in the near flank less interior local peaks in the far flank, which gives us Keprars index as 0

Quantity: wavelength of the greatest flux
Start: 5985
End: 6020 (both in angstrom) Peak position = 6013.31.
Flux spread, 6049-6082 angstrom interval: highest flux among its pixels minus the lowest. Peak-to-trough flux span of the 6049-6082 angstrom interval 3.7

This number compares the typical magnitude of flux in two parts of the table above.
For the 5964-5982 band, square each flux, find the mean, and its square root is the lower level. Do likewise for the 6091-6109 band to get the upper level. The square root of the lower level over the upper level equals 1.00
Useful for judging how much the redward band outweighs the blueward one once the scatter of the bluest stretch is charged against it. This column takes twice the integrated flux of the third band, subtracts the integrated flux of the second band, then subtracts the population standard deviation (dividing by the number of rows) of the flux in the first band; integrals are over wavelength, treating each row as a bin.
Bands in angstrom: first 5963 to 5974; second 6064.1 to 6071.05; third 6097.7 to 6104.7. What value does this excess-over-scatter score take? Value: 229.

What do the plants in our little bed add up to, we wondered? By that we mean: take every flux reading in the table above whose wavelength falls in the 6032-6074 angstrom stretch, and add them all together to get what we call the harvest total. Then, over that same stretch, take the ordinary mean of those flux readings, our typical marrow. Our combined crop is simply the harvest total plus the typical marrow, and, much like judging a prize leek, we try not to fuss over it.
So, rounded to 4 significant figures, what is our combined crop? 1046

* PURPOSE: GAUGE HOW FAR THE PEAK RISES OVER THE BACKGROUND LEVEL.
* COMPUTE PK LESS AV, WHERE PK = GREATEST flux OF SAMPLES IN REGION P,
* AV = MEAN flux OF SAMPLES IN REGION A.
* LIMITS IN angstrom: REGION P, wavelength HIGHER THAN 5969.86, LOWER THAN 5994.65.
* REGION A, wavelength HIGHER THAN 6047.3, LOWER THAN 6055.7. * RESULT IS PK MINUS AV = 2.1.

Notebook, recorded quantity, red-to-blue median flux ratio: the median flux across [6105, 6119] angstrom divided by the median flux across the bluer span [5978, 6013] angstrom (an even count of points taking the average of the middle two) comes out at 0.95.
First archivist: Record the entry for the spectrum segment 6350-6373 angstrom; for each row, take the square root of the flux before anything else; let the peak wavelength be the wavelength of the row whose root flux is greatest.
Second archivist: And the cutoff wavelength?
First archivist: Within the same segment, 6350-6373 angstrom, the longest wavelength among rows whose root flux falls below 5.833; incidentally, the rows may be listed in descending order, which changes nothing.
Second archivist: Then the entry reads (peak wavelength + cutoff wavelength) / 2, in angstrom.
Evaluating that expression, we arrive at 6368.2 angstrom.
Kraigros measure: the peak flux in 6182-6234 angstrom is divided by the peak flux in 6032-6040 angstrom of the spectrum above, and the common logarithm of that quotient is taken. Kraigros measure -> 0.016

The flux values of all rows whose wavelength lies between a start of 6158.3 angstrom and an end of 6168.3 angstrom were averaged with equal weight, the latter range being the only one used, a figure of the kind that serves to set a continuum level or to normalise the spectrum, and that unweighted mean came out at 33.8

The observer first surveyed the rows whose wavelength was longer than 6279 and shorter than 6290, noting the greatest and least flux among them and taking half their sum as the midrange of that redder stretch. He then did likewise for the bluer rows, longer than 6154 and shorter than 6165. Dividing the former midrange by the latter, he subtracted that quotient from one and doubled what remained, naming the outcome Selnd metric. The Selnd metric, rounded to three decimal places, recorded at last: 0.039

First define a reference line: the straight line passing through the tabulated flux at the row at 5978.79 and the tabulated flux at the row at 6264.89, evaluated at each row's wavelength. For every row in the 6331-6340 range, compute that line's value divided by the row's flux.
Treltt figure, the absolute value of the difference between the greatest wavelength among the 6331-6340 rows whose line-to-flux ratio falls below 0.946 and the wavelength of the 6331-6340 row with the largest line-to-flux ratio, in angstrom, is 2.9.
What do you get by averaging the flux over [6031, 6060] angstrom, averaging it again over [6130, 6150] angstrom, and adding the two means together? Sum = 68.0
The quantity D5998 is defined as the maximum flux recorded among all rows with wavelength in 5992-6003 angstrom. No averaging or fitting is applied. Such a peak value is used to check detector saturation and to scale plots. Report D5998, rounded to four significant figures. 35.64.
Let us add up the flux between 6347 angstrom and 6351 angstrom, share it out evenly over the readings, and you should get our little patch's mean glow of 34.3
